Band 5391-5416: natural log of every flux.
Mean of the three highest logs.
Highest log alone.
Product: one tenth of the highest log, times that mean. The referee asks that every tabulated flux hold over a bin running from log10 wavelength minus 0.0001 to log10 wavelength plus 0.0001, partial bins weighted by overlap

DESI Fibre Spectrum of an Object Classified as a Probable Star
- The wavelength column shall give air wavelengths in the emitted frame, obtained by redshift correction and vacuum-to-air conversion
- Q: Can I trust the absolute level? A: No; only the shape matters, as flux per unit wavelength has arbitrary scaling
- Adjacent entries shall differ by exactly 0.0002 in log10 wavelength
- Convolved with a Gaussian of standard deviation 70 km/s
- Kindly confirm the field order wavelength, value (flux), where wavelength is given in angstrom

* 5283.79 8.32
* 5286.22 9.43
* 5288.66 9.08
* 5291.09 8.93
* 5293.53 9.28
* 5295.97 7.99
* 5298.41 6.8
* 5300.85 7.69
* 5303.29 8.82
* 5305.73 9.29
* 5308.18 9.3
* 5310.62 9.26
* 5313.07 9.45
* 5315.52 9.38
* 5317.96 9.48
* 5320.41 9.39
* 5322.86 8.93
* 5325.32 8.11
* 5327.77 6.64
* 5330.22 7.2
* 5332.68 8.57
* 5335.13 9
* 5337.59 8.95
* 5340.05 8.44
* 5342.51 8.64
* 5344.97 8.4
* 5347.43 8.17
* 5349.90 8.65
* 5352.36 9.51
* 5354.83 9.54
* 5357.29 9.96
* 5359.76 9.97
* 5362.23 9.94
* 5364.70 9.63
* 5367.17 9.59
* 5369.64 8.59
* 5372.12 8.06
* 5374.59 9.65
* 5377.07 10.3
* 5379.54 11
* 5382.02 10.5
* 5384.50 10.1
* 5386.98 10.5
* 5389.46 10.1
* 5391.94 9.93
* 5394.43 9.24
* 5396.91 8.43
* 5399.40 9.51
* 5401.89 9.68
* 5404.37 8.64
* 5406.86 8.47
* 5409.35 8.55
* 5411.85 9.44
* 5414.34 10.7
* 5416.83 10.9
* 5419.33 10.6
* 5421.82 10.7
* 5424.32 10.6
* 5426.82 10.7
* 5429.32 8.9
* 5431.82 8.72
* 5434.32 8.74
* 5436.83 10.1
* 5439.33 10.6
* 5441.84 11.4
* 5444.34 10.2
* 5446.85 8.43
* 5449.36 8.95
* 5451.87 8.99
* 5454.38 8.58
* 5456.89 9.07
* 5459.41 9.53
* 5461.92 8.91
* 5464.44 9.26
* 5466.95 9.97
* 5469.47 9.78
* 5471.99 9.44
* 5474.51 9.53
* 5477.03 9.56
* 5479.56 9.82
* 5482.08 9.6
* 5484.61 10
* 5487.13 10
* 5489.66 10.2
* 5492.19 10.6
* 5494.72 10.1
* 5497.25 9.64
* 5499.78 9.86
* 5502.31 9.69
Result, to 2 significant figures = 0.55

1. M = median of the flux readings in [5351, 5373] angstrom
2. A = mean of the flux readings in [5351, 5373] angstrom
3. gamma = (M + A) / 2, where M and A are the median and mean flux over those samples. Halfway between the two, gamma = 9.5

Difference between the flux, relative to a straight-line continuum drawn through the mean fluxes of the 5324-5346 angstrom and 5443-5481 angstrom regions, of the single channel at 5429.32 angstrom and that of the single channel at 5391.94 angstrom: -0.16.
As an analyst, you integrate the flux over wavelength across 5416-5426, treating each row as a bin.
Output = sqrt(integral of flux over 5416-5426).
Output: 10.3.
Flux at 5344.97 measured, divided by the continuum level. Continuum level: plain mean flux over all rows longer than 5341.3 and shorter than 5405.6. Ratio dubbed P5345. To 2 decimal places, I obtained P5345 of 0.89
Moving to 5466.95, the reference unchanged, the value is 1.05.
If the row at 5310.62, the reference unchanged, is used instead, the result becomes 0.98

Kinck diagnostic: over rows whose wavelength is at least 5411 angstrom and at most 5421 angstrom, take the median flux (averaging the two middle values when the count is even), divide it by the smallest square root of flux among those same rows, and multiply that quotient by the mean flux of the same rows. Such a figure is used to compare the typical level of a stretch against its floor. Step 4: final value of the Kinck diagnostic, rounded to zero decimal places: 36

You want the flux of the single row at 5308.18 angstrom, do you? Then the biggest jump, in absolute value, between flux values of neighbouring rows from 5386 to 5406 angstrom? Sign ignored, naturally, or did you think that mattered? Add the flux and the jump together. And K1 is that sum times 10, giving 104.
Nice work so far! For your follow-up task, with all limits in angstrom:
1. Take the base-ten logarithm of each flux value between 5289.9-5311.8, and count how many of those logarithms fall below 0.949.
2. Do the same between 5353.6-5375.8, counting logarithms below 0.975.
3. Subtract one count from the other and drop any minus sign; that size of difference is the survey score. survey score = 2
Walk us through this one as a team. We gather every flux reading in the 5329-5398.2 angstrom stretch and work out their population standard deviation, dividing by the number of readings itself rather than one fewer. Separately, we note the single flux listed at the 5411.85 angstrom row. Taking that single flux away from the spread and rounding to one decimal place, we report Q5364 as -8.6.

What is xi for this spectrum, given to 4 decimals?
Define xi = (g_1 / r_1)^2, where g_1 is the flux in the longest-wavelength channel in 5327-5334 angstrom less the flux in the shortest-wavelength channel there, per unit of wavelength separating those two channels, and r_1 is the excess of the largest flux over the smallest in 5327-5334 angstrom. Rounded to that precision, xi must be 0.0415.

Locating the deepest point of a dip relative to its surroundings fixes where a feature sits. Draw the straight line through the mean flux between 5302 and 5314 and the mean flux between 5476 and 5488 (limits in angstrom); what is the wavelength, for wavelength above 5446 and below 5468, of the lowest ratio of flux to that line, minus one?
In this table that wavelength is 5446.85 angstrom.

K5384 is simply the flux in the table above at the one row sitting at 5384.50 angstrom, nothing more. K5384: 10.1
